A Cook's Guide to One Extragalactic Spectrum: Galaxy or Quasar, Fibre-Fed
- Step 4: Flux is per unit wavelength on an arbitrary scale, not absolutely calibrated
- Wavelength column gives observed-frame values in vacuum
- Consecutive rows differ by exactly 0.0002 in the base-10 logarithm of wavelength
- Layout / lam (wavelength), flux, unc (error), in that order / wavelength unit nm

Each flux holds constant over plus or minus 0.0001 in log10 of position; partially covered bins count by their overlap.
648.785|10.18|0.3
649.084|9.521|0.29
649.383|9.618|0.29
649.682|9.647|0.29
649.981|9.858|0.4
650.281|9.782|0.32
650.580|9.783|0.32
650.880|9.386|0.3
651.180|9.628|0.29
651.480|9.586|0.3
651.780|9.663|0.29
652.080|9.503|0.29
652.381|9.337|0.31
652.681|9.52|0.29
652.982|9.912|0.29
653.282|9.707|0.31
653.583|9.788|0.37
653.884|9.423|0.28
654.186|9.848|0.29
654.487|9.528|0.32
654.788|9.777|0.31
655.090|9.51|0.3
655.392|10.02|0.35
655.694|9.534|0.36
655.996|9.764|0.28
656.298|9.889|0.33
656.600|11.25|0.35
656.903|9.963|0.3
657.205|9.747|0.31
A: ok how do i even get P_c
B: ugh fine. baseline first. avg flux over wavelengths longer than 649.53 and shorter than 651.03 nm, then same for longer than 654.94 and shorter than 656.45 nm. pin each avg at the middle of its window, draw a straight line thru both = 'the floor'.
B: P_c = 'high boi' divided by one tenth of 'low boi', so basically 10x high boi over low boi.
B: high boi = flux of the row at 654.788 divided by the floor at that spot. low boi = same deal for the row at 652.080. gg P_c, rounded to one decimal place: 10.3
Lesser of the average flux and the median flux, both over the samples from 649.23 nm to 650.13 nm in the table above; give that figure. 9.65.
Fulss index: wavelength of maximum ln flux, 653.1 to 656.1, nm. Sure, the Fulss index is 655.392 nm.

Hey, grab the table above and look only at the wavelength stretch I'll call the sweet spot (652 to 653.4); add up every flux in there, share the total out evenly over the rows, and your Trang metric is 9.60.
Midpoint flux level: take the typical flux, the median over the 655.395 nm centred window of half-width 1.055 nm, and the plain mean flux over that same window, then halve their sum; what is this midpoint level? 9.74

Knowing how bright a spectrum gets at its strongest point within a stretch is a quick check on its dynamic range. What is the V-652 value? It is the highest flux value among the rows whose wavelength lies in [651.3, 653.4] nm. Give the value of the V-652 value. 9.912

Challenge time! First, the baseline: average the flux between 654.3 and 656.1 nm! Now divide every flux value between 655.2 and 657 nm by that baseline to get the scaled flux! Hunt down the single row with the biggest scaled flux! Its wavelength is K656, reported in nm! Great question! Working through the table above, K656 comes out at 656.600 nm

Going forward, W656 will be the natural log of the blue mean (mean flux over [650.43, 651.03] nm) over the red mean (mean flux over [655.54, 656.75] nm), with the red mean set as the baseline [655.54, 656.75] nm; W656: -0.053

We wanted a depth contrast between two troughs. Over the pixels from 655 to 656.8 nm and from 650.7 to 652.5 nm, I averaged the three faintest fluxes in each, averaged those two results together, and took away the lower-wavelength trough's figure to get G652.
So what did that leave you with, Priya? 0.10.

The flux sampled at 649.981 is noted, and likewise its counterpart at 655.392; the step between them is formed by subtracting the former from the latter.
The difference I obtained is 0.16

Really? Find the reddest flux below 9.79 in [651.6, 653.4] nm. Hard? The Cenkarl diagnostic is 653.282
